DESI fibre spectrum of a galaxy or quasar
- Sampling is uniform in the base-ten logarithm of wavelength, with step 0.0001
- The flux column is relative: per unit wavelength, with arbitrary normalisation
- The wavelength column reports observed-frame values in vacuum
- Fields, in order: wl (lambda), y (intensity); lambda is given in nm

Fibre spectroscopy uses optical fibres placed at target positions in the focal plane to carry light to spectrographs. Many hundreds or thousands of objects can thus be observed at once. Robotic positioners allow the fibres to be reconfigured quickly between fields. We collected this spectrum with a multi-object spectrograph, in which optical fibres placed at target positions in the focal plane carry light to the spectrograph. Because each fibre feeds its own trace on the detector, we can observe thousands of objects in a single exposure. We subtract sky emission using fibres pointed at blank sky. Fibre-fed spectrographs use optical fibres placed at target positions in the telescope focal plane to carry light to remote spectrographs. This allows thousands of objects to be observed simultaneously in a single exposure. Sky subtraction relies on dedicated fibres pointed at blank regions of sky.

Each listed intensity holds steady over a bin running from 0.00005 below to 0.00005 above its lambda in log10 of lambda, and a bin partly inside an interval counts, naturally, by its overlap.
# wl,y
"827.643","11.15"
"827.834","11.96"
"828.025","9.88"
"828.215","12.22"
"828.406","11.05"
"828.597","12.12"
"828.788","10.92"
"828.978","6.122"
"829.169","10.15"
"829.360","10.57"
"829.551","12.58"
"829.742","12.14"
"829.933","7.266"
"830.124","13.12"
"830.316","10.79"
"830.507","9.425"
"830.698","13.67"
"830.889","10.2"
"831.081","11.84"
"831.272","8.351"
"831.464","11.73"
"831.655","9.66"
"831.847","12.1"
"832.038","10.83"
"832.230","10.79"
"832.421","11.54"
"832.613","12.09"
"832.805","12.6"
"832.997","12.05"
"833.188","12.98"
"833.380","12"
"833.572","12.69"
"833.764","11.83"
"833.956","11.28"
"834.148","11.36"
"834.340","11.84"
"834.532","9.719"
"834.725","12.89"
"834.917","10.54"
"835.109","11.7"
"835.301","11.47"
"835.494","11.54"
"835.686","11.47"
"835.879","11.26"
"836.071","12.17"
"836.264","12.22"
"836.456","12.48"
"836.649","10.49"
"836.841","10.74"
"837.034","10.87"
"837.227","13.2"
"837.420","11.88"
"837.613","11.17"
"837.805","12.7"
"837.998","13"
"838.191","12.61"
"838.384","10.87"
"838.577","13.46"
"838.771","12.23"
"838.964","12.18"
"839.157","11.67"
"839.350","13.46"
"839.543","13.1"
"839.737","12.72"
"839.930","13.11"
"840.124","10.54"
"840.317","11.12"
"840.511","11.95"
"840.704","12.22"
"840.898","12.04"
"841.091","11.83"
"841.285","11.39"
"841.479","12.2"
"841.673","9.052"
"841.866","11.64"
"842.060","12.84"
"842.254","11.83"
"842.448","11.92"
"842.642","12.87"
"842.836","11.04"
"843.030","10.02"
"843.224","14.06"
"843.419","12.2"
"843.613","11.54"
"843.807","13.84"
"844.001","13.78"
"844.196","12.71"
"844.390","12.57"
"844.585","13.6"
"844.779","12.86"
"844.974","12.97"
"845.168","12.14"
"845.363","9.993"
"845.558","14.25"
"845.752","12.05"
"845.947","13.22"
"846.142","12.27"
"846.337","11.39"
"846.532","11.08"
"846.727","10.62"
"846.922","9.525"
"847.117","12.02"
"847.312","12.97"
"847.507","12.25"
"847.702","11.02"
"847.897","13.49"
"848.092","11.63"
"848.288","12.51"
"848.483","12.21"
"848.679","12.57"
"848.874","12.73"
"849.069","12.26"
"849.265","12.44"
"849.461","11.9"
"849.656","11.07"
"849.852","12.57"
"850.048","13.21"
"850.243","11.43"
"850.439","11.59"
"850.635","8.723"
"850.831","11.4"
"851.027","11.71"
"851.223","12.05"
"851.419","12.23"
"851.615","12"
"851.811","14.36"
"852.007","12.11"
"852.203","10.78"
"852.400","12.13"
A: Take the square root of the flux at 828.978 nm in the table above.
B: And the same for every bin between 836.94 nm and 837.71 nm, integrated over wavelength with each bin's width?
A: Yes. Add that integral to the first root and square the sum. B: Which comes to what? 26.2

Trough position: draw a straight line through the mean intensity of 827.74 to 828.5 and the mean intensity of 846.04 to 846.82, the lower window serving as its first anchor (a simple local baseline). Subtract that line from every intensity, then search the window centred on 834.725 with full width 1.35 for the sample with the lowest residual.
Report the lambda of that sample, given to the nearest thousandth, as 834.532 nm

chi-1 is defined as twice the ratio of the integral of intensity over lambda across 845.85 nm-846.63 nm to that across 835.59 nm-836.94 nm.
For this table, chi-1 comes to 1.2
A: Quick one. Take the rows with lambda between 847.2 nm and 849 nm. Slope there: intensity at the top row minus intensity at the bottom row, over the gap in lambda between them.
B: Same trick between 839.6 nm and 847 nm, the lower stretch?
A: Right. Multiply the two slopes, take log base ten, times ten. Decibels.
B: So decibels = -12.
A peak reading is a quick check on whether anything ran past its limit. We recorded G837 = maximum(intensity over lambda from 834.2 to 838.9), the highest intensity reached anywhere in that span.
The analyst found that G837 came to 13.46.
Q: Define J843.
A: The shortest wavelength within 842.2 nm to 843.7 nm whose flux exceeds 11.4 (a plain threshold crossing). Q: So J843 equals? 842.254 nm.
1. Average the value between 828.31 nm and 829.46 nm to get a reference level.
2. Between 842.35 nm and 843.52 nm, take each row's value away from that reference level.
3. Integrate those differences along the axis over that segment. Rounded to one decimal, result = -2.2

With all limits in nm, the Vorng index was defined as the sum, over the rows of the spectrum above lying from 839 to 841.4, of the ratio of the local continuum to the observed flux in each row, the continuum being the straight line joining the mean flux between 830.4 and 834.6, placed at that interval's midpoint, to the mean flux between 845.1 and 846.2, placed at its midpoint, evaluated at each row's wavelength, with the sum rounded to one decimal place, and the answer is 11.9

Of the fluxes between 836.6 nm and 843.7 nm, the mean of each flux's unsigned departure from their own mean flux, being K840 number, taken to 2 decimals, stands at 0.83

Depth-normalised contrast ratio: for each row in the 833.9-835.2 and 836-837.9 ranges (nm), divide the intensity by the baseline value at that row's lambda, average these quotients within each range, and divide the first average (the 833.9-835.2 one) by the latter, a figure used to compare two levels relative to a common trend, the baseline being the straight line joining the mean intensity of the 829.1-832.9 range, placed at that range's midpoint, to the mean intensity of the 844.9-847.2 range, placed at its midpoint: 0.97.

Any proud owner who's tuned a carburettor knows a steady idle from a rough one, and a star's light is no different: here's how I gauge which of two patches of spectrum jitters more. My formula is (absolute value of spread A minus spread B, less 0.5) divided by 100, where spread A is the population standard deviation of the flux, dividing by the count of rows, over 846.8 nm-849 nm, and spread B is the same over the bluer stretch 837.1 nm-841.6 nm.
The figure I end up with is -0.0029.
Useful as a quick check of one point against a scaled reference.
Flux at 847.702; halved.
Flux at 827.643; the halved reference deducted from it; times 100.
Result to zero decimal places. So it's 564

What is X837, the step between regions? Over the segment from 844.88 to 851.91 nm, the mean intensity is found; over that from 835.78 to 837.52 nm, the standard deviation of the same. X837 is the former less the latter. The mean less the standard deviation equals 11.1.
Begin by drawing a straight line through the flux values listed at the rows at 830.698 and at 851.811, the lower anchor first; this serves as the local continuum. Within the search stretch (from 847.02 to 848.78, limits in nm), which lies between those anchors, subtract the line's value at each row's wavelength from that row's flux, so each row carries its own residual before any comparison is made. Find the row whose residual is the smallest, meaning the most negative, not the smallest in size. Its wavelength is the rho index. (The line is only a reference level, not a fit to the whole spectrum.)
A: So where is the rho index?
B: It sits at 847.702 nm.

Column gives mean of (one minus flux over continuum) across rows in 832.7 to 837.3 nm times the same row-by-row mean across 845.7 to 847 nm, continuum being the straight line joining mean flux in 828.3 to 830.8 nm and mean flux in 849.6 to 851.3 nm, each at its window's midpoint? 0.000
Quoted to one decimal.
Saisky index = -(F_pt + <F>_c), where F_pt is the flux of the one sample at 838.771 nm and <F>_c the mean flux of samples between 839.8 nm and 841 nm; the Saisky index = -24.1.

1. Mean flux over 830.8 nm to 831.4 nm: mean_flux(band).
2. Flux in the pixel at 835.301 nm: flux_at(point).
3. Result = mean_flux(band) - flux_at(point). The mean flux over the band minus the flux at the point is -1.3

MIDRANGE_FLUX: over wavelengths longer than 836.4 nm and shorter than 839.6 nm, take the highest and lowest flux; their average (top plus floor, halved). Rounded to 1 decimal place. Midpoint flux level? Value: 12.0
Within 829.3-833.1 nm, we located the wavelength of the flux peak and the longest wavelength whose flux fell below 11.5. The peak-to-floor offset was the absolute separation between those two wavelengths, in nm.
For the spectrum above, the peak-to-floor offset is 1.53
